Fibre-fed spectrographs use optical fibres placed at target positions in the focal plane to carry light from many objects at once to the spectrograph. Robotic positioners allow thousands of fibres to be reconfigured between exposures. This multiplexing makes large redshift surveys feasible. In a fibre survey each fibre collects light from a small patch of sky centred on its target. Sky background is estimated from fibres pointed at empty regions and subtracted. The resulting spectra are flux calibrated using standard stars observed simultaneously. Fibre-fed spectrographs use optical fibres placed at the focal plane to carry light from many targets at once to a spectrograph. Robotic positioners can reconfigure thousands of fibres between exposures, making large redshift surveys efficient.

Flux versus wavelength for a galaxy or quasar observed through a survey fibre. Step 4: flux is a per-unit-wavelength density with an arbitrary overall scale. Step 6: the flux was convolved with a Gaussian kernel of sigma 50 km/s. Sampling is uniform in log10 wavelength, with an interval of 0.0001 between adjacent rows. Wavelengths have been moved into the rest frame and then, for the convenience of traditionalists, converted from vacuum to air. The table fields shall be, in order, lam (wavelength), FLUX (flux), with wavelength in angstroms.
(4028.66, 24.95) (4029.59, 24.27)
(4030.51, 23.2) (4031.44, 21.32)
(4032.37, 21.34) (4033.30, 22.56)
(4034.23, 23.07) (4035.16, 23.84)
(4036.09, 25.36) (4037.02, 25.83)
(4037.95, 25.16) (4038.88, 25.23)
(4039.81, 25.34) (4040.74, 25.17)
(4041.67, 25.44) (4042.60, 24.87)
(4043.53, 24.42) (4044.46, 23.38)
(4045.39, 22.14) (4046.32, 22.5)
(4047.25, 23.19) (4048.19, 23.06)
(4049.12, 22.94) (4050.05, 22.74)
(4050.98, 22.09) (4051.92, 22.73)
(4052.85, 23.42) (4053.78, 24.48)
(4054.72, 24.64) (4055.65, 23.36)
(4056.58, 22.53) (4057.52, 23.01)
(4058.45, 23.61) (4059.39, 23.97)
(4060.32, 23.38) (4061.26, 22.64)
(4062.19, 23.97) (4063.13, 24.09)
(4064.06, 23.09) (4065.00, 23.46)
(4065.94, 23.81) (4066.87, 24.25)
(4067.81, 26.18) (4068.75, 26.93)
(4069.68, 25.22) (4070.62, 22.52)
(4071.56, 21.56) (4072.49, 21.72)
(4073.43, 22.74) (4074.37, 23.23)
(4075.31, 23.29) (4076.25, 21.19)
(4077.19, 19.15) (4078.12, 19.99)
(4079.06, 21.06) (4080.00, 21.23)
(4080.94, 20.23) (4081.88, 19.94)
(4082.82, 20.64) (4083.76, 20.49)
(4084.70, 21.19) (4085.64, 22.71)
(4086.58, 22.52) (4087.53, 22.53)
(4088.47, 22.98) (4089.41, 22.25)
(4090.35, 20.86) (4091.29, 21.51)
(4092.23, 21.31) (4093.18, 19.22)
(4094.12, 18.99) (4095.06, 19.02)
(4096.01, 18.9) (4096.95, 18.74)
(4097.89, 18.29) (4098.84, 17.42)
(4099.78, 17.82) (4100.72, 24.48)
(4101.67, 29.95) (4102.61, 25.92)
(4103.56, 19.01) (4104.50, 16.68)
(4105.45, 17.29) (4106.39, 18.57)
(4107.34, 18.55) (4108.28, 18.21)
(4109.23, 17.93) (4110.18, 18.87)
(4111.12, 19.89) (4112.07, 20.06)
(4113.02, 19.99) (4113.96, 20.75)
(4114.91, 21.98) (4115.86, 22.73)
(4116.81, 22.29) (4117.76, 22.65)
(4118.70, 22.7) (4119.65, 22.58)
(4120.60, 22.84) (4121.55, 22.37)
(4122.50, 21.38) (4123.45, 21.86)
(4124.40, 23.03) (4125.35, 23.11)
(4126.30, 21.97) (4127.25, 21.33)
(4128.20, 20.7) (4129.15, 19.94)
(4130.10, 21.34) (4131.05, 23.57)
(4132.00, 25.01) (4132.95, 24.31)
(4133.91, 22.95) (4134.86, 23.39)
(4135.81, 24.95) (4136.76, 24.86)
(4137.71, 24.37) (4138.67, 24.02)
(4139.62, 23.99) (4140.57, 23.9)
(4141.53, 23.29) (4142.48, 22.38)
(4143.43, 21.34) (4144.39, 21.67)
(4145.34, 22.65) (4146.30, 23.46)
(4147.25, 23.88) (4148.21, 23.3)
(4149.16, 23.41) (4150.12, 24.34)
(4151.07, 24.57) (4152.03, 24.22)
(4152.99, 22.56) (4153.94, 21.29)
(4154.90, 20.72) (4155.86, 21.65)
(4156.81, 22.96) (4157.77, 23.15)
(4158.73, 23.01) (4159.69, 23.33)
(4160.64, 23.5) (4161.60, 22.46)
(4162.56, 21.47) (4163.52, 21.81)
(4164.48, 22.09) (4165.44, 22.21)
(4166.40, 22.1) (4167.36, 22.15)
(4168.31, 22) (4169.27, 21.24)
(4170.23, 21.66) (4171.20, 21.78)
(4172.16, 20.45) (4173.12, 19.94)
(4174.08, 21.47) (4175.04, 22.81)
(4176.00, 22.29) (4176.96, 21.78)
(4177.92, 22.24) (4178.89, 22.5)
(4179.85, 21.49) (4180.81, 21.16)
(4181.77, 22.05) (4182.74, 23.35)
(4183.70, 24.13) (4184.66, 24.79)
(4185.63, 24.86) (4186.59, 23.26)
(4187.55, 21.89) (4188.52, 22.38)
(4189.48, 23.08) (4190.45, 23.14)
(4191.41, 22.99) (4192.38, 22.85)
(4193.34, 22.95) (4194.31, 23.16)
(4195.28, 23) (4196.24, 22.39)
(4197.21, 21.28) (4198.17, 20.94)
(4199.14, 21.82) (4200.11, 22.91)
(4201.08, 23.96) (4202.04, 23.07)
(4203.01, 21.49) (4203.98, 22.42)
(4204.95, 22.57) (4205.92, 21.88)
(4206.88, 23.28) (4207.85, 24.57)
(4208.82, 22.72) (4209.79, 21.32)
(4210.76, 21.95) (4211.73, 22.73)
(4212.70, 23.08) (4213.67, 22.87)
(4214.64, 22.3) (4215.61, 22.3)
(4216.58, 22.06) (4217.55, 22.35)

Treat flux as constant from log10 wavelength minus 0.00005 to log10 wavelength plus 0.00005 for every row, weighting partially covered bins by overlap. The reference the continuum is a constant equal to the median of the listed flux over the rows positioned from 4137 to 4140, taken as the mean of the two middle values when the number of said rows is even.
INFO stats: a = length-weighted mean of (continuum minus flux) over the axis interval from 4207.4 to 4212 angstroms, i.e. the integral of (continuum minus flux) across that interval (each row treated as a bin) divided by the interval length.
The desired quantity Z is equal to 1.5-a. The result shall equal 0.1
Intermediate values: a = 1.4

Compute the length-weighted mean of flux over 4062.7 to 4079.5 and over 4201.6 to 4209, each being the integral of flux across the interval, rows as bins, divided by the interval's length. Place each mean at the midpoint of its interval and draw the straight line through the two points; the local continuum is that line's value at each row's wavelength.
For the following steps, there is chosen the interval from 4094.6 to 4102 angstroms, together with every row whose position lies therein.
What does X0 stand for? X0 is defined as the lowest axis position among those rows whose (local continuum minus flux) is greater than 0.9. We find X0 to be 4095.06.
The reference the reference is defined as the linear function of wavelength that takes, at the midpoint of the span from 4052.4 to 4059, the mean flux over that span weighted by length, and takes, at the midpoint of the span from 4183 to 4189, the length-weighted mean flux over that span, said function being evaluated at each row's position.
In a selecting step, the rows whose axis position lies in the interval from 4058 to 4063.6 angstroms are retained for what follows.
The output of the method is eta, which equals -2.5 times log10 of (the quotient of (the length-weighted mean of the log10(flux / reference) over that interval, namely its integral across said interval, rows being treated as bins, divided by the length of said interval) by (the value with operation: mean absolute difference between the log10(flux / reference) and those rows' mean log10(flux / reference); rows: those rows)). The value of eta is 2.8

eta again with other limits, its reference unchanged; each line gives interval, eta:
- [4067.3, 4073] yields 1.9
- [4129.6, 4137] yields 2.0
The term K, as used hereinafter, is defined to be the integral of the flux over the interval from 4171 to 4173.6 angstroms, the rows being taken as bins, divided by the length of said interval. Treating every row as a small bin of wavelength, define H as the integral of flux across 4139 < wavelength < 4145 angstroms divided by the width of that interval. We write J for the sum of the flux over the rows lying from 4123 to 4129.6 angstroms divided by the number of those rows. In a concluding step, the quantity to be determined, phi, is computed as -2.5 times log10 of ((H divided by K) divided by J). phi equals 3.23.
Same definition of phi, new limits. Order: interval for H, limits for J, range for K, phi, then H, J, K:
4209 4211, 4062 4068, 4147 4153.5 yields 3.55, 21.7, 24.1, 23.7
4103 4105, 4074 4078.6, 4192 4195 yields 3.58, 18.1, 21.4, 23.0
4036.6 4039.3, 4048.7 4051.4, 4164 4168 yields 3.24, 25.4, 22.6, 22.2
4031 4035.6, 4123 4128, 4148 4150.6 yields 3.43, 22.4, 22.3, 23.8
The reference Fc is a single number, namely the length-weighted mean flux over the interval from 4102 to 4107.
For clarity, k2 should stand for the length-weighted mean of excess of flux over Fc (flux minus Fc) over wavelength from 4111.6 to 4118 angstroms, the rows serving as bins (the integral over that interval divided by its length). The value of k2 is 1.7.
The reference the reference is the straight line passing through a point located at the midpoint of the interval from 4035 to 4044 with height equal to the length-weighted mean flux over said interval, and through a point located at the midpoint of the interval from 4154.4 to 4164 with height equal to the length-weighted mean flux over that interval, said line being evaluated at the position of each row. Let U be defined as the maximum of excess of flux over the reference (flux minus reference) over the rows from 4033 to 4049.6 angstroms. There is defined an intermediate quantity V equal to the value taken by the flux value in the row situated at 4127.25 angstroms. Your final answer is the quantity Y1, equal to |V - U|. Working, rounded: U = 0.7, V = 21.33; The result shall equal 20.7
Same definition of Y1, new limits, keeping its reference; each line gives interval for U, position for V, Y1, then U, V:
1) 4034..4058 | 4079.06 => 20.4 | 0.7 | 21.06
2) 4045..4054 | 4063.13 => 24.4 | -0.3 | 24.09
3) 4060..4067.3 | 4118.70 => 22.9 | -0.2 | 22.7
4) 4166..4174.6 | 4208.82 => 22.8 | -0.1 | 22.72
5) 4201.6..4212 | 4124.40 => 19.7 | 3.3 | 23.03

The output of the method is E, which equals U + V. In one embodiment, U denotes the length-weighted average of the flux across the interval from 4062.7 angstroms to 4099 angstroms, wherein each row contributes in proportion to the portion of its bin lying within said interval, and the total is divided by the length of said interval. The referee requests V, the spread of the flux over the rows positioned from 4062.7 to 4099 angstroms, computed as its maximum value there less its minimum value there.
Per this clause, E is 31.2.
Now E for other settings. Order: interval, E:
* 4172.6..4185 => 27.1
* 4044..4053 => 24.1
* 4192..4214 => 26.2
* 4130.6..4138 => 26.2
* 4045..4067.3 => 25.8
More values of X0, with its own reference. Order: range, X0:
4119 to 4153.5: 4122.50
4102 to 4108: 4103.56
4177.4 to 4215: 4179.85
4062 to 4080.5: 4071.56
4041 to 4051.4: 4050.98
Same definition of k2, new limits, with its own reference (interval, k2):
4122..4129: 2.1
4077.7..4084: 0.7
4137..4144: 3.6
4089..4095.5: 0.7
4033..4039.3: 4.7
